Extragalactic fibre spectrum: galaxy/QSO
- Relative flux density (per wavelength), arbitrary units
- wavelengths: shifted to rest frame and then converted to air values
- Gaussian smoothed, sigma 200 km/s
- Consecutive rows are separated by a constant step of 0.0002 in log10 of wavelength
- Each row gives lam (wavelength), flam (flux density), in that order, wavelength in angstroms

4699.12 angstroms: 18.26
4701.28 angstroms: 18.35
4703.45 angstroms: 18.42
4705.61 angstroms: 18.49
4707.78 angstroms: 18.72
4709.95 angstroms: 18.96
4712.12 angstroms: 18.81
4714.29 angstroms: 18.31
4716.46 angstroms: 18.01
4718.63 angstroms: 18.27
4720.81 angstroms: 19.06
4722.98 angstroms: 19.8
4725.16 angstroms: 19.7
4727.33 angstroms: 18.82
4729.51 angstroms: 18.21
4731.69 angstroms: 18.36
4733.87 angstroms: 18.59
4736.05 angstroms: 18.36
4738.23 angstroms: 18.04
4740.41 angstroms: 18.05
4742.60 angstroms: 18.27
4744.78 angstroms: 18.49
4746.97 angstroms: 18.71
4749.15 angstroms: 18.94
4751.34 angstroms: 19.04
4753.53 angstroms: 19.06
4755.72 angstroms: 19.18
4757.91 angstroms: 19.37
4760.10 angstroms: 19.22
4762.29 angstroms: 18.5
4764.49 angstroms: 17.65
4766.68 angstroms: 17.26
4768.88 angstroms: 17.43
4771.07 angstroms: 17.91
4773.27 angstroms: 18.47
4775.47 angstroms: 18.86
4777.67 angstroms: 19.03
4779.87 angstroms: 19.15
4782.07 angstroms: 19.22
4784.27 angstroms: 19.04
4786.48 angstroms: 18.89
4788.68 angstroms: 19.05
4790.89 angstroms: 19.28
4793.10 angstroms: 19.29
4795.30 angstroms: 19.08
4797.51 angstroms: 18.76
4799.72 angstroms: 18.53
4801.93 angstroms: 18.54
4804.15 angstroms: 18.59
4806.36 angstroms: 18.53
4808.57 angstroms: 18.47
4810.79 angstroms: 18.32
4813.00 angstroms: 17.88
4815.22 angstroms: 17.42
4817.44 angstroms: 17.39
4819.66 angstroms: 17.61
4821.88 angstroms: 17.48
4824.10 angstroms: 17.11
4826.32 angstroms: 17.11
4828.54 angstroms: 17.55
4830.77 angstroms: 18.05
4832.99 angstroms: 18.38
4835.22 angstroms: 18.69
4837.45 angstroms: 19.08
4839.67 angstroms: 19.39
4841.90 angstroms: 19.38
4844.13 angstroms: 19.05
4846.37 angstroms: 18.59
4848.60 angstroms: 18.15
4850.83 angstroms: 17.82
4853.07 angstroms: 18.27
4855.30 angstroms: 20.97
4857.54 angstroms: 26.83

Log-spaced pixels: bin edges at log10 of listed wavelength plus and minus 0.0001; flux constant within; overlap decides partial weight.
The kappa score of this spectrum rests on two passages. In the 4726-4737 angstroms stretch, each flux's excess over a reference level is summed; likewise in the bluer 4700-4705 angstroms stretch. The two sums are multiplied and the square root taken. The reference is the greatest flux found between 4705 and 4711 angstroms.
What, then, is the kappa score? 1.68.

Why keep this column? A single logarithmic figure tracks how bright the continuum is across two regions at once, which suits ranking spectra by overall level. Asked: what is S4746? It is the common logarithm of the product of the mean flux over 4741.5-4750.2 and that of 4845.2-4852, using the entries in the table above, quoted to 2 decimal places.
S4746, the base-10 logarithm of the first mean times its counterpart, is 2.53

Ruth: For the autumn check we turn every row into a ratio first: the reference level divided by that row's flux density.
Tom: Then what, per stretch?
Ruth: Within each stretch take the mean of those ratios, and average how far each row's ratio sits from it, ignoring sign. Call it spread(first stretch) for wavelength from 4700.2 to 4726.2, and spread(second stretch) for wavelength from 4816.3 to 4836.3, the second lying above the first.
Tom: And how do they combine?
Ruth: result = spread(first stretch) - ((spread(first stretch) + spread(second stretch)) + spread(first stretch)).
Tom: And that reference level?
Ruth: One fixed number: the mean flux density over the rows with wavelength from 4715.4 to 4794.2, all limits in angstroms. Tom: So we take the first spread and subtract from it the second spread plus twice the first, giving -0.049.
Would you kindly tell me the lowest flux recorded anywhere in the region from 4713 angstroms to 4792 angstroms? 17.26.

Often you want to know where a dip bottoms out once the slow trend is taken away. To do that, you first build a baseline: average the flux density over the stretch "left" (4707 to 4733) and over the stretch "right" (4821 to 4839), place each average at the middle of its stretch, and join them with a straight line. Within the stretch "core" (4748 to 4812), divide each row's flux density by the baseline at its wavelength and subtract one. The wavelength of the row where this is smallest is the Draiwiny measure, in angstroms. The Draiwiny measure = 4766.68 angstroms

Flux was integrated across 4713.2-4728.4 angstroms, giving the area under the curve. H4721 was 287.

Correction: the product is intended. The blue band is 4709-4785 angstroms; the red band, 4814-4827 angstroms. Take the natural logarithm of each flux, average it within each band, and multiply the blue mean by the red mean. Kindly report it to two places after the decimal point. 8.35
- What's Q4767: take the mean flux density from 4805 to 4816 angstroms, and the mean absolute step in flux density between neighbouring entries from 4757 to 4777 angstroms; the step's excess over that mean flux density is -17.7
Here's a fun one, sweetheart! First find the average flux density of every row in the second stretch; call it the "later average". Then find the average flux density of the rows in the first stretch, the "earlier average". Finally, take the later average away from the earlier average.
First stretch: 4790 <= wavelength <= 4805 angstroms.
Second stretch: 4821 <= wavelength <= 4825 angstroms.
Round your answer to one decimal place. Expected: 1.6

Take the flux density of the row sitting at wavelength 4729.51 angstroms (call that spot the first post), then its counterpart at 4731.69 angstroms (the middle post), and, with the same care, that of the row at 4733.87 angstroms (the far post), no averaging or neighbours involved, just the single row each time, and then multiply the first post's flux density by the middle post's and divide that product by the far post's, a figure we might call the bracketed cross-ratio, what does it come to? 18.0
